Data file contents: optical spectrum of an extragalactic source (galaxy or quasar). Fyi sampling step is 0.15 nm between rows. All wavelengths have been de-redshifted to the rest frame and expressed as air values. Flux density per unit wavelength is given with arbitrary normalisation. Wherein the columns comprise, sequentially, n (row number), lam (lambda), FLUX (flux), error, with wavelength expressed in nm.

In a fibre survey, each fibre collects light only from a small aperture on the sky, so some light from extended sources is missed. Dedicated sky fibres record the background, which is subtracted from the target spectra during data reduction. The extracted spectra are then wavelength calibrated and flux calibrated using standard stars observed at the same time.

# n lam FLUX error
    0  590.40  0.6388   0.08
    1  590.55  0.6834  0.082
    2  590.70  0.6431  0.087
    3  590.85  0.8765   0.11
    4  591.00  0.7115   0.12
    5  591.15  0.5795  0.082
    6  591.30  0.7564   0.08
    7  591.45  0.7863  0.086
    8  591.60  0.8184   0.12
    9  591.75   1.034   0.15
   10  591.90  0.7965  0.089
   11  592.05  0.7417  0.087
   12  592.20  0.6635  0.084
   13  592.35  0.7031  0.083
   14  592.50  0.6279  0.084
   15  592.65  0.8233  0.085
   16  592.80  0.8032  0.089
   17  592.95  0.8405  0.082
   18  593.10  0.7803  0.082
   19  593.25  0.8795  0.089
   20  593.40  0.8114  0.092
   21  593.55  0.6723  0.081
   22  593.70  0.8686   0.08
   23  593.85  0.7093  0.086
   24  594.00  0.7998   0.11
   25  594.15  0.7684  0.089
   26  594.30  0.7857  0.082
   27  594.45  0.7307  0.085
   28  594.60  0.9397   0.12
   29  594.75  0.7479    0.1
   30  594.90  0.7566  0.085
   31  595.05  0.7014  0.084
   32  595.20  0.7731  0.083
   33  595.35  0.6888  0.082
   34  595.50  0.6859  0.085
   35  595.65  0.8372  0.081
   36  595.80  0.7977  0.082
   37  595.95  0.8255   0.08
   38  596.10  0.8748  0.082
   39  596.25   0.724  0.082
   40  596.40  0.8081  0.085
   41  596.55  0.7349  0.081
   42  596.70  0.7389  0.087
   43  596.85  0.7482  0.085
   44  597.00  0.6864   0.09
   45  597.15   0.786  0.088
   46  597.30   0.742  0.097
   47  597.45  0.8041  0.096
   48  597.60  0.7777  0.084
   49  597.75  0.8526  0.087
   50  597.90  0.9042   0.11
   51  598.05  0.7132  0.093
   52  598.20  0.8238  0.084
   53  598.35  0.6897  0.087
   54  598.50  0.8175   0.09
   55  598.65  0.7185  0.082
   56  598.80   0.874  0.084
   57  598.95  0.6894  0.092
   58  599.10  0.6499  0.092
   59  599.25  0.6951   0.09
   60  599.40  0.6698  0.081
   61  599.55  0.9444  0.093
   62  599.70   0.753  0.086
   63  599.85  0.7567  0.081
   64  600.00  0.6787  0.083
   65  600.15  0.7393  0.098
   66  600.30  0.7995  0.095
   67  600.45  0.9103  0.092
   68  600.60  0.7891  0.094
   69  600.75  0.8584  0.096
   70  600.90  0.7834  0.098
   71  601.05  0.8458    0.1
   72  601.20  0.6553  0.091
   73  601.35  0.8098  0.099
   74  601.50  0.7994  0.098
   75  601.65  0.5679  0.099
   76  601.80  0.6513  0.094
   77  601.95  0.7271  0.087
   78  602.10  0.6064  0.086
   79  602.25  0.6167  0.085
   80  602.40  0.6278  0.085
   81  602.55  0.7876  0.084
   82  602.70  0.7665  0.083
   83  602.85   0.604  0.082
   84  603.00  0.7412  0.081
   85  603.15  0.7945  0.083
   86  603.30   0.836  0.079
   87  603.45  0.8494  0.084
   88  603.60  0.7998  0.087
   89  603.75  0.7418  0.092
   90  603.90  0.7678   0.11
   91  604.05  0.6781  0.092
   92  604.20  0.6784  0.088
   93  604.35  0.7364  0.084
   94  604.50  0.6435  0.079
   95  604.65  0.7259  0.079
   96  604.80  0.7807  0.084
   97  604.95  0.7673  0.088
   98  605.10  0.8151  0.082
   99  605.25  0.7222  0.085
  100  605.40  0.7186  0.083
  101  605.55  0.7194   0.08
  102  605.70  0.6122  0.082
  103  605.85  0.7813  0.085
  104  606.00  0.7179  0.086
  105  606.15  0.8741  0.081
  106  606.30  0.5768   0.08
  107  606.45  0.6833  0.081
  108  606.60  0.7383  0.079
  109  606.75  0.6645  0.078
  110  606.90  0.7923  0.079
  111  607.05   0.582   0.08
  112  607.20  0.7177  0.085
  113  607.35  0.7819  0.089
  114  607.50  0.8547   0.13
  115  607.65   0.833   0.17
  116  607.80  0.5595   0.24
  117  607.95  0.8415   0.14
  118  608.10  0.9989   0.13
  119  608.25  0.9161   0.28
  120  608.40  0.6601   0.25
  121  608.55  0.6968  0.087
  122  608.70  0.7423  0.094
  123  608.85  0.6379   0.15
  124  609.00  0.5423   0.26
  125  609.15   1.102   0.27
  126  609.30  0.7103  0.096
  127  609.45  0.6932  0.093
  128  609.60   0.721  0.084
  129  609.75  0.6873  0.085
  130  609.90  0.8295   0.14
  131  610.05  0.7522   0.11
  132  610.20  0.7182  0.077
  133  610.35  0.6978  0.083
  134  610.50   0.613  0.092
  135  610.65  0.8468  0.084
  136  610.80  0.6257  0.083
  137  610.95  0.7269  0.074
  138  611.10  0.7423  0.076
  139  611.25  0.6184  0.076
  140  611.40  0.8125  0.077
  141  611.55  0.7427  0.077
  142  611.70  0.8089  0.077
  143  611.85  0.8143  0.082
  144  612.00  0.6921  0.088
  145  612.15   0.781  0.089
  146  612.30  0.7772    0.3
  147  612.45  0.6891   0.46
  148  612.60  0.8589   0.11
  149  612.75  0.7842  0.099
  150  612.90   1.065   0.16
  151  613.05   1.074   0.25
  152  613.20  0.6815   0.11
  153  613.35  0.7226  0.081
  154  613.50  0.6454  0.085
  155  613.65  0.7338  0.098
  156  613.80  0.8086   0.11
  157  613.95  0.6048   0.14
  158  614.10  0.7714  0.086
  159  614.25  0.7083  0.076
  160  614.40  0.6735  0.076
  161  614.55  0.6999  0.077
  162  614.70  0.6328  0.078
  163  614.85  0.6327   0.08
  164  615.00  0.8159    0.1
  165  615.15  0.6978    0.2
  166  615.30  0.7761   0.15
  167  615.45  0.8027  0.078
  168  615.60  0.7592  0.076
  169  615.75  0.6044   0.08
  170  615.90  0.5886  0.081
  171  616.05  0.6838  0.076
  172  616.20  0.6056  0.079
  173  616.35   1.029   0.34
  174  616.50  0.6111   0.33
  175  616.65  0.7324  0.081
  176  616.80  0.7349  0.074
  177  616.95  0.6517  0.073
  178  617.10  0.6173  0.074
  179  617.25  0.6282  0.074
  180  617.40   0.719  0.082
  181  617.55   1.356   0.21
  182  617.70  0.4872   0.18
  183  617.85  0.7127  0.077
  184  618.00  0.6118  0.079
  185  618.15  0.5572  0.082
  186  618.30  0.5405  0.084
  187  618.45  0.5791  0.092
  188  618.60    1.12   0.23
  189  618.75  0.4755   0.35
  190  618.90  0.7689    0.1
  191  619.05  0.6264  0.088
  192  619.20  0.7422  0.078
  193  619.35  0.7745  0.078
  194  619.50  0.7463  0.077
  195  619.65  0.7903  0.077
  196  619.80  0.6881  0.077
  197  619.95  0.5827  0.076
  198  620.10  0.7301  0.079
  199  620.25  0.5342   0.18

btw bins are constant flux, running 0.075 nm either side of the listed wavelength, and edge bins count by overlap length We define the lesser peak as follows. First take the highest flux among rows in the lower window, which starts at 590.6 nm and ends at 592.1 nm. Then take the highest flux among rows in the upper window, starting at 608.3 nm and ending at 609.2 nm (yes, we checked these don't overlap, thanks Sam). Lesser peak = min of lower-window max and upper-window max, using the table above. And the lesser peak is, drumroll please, 1.03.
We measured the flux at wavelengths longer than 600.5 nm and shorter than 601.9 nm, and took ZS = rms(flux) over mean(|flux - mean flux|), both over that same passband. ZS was 9.0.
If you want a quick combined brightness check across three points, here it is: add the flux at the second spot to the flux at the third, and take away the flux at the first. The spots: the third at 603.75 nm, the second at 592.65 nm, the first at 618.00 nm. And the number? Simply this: 1.0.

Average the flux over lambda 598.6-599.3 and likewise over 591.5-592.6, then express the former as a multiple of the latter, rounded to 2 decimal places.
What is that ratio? 0.94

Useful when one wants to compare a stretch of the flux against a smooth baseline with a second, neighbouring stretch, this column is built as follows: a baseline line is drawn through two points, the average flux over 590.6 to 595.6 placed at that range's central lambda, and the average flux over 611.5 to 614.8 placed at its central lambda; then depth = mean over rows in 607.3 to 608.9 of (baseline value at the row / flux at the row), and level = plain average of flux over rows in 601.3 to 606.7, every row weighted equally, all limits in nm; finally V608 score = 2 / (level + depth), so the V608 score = 1.15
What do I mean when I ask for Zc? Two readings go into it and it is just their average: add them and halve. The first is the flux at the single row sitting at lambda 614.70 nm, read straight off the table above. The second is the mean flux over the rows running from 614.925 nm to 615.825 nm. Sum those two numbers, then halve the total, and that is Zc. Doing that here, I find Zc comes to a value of 0.688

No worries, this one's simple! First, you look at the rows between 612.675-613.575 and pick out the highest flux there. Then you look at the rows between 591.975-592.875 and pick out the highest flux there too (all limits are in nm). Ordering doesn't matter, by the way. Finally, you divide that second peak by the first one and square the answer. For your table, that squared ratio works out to 0.59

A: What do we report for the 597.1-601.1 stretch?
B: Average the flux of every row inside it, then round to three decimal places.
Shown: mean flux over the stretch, 0.780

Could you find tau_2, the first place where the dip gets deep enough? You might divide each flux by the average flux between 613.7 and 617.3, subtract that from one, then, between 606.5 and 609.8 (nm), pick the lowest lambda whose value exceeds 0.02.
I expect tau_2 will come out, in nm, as 606.75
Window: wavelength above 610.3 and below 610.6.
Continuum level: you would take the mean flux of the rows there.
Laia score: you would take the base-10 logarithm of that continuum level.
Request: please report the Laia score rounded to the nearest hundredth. -0.18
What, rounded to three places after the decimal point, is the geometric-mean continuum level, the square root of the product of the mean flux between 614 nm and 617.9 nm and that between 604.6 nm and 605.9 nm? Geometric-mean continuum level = 0.729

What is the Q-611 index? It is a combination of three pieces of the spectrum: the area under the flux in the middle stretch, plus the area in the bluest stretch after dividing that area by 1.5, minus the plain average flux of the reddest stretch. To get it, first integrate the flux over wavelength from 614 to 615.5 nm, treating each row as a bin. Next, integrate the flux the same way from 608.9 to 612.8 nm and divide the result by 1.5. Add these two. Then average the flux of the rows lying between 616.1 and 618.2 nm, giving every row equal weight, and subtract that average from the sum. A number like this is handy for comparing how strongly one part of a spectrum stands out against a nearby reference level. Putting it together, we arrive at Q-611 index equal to 2.3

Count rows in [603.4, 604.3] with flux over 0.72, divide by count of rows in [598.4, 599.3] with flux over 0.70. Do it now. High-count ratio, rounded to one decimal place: 1.3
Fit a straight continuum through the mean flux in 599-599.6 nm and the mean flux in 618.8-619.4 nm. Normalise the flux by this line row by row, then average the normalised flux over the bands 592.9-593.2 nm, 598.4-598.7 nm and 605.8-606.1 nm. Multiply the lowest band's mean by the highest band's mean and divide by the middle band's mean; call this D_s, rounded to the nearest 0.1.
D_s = 1.1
